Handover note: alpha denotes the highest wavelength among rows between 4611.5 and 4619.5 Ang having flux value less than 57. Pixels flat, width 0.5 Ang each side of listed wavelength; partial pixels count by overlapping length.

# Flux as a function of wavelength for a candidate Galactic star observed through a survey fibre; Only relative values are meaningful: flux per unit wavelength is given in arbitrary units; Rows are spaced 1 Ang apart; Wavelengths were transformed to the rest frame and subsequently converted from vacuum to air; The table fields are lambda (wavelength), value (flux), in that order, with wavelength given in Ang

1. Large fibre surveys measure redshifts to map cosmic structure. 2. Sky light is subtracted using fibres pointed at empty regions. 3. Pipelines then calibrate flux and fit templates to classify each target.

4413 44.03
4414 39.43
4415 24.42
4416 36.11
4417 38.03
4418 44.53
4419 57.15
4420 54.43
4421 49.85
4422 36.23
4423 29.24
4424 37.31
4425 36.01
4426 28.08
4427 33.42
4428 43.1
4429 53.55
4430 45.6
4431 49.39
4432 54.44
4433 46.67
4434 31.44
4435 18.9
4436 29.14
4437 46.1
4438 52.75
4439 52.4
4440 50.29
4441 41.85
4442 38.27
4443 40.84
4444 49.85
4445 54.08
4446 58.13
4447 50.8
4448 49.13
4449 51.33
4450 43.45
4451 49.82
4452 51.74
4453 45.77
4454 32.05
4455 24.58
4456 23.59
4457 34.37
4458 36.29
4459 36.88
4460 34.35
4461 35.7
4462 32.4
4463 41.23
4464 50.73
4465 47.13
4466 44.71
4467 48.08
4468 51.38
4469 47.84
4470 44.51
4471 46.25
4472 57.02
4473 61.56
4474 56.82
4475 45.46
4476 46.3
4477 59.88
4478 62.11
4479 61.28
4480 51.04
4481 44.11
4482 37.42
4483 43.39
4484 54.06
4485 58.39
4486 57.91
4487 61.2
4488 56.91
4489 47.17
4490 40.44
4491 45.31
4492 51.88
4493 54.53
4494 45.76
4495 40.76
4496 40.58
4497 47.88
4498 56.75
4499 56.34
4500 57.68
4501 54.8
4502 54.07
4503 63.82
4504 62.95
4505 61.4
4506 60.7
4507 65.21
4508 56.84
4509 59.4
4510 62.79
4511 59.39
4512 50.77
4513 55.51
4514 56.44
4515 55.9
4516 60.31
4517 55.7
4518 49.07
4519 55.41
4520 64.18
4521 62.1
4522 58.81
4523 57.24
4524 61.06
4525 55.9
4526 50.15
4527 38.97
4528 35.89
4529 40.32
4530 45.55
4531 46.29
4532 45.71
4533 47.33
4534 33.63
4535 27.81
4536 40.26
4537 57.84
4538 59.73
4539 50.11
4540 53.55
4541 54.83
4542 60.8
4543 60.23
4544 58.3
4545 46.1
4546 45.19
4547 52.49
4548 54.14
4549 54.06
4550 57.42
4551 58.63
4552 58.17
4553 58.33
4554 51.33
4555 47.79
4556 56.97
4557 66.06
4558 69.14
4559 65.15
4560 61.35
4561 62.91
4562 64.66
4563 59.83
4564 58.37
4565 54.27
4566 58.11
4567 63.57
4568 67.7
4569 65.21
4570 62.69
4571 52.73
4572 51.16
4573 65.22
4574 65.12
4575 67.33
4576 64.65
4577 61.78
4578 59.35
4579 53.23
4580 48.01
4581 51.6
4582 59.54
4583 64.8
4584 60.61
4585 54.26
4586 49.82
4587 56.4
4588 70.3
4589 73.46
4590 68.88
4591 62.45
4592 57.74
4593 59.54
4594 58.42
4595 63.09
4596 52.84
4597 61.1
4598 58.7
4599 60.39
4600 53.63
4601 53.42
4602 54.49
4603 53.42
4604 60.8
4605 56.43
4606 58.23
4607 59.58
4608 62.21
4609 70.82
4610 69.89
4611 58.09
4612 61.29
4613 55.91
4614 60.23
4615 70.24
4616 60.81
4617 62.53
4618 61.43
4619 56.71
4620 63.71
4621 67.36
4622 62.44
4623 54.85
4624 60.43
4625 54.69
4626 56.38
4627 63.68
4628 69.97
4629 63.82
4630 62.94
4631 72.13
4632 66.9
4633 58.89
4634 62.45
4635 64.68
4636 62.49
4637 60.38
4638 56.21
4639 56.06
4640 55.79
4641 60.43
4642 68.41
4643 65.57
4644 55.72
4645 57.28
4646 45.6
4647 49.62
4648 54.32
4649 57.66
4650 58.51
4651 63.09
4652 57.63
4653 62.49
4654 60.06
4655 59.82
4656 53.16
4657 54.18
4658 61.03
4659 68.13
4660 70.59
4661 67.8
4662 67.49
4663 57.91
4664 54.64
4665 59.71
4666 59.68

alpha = 4619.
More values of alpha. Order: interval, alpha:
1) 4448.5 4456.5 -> 4456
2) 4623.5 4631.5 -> 4626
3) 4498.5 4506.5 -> 4502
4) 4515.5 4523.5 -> 4519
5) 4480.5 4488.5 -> 4488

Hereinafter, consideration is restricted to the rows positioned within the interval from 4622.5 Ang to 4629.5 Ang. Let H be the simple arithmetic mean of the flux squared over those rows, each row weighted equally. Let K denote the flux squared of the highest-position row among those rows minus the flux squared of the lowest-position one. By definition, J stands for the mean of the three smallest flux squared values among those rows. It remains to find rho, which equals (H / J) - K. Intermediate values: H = 3693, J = 3059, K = 1064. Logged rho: -1063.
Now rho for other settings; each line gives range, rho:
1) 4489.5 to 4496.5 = -10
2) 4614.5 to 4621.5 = 397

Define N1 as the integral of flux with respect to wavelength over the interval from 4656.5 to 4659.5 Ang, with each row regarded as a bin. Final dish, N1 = 183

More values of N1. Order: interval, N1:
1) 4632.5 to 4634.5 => 121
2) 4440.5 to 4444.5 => 171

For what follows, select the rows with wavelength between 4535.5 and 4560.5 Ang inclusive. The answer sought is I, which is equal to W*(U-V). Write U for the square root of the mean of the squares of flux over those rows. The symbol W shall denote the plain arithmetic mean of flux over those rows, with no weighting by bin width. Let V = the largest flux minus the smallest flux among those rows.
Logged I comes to 1534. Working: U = 56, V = 29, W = 55.9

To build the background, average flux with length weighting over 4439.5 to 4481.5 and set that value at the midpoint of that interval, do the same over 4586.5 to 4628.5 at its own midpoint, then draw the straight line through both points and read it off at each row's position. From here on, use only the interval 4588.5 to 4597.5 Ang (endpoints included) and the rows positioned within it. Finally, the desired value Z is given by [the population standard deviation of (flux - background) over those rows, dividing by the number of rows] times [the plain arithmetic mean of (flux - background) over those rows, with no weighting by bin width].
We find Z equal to 15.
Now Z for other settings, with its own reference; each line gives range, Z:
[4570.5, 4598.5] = 7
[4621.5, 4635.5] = -3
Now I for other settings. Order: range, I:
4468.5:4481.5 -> 1847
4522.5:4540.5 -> 694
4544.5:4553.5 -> 2187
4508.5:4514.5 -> 2610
